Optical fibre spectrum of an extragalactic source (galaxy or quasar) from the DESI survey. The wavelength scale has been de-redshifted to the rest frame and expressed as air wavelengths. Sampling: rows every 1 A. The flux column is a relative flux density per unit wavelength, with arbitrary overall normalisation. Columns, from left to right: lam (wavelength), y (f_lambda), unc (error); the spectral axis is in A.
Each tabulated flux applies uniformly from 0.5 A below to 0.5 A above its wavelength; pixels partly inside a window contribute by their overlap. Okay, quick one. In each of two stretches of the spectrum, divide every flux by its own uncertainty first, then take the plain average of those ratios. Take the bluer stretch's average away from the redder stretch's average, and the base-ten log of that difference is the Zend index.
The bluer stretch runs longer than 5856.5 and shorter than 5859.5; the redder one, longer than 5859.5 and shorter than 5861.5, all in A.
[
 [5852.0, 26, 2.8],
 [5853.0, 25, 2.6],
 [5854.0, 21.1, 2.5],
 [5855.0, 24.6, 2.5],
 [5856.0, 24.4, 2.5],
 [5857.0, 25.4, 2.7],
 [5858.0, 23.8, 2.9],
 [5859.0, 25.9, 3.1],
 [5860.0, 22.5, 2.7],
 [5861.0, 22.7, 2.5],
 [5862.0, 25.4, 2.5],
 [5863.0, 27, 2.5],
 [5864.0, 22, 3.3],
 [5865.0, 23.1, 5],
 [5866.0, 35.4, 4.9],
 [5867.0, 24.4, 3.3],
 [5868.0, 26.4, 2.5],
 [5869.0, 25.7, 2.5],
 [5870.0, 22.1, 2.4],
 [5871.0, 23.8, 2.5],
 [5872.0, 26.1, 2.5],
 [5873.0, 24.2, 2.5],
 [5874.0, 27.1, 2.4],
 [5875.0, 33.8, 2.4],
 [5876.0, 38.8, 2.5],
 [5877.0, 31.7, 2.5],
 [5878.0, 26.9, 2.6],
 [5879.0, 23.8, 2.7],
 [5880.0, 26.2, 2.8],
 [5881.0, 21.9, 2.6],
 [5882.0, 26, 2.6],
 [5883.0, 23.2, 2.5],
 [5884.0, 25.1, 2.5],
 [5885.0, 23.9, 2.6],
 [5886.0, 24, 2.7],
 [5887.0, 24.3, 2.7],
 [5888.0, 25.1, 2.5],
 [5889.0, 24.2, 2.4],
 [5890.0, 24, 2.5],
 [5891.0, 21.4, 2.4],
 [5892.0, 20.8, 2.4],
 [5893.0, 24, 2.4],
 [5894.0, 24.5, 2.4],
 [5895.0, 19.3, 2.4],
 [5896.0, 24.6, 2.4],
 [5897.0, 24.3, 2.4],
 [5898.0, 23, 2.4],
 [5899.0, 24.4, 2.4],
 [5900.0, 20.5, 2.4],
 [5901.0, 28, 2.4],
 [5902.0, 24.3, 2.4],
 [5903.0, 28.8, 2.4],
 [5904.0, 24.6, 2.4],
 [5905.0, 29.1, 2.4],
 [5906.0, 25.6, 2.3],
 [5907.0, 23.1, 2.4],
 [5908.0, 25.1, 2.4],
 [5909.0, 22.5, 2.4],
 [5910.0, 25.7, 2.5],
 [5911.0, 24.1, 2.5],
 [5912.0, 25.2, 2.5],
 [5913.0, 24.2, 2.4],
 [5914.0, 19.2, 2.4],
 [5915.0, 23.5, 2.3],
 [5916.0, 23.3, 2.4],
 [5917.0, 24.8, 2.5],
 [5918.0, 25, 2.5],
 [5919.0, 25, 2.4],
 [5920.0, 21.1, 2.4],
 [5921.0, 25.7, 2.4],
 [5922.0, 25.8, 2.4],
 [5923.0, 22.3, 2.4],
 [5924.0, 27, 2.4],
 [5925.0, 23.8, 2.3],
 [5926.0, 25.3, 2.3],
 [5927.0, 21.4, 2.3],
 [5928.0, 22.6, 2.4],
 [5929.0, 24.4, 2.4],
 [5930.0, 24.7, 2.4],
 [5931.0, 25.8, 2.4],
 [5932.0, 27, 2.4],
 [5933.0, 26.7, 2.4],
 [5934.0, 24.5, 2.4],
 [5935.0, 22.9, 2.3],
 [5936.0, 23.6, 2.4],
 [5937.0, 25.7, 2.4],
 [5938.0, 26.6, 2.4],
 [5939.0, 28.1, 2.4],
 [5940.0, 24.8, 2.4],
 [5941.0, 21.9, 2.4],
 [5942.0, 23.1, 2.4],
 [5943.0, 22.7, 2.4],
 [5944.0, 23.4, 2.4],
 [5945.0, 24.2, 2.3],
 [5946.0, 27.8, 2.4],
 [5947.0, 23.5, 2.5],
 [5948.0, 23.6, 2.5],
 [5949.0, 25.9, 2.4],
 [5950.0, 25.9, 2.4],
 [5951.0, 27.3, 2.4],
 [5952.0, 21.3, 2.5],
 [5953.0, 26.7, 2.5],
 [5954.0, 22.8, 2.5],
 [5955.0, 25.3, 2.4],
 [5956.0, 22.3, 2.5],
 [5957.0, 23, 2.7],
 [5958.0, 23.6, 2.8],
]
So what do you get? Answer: -1.3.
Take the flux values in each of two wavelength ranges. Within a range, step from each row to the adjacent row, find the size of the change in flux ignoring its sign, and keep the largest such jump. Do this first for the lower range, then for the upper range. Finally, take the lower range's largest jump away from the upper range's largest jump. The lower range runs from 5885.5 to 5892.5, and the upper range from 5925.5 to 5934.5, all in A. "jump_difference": 1.3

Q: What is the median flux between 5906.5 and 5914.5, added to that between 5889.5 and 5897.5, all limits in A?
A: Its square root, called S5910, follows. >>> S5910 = 6.94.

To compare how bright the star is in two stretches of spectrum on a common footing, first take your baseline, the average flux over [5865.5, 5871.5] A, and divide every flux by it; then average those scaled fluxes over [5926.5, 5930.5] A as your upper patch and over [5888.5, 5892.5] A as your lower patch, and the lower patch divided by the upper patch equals 0.97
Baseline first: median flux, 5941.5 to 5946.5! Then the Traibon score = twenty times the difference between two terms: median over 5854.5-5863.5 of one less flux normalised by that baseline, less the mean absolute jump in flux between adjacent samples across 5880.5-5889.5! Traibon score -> -31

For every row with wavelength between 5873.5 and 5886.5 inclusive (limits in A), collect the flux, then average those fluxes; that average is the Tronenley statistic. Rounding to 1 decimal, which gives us 27.1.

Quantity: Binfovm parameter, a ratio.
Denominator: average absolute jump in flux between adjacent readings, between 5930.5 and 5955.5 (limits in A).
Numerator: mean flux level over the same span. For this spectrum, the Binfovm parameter 12.1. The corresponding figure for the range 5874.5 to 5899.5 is 10.2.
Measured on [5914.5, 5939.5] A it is 14.0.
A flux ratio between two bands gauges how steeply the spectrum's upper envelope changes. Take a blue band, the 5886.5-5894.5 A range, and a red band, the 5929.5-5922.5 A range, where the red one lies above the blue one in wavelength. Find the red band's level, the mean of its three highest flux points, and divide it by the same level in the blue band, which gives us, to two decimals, 1.04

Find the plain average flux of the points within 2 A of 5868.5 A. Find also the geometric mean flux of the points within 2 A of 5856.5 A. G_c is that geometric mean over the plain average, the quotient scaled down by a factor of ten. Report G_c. 0.100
